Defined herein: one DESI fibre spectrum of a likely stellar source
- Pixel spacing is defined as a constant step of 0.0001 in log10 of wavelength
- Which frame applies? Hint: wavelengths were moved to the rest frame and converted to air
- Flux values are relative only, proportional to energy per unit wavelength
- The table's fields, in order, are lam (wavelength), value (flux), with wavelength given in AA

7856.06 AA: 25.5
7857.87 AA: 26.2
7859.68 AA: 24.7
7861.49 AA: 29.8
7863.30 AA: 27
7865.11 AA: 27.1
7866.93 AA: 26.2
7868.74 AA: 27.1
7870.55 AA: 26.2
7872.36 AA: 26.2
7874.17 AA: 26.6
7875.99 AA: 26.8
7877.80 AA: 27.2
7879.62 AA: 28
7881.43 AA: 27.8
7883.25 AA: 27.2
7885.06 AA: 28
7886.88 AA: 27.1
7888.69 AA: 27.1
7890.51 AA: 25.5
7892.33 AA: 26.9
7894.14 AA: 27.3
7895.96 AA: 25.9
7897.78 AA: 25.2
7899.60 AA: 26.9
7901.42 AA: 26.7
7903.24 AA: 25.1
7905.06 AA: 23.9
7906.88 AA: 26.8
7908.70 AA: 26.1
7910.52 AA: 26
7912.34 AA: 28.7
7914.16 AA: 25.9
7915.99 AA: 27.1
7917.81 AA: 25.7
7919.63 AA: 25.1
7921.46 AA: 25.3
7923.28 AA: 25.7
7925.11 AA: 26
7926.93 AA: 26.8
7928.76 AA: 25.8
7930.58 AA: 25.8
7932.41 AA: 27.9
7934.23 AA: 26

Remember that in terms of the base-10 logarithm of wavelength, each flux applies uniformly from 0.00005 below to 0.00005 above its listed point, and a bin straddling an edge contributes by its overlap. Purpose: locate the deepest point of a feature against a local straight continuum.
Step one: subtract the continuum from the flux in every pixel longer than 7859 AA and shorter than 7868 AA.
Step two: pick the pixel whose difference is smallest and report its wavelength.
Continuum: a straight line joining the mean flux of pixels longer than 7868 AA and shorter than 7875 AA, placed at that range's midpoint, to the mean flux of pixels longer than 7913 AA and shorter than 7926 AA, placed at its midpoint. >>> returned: 7859.68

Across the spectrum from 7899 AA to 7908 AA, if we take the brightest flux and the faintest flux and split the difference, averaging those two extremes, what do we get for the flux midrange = 25.4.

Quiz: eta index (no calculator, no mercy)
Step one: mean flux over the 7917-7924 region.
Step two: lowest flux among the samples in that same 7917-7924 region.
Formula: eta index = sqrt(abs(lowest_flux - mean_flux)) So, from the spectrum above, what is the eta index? 0.59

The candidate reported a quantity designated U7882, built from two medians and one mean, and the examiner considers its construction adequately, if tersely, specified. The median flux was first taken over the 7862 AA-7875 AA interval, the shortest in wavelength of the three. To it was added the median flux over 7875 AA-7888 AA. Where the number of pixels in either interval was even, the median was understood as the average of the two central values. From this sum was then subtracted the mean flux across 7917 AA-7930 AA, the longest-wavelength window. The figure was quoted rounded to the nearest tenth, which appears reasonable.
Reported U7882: 28.0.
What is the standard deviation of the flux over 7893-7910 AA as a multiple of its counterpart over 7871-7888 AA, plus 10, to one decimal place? 11.7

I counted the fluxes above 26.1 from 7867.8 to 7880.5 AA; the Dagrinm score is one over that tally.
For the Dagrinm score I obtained 0.14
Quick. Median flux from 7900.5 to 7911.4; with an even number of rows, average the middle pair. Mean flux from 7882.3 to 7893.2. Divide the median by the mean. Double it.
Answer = 1.93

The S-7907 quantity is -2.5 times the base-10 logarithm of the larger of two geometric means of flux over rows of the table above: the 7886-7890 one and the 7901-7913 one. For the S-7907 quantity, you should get -3.58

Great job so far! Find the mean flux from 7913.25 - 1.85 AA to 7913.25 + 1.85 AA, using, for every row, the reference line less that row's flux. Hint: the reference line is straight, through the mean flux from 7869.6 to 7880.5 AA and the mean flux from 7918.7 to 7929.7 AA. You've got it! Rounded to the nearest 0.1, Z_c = -1.3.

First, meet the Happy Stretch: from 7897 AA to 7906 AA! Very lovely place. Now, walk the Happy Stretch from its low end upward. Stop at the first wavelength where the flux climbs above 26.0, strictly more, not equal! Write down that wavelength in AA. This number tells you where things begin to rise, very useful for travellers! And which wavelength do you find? 7899.60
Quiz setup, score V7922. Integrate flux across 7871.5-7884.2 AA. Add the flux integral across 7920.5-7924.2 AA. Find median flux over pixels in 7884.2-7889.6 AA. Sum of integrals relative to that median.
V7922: 16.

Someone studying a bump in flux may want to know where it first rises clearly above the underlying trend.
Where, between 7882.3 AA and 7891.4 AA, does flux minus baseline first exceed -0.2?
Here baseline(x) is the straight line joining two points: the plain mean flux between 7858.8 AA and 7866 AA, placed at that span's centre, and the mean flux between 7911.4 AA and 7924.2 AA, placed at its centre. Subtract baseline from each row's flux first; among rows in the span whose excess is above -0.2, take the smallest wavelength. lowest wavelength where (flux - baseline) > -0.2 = 7883.25 AA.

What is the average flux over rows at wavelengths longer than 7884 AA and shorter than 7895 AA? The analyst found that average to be 27.0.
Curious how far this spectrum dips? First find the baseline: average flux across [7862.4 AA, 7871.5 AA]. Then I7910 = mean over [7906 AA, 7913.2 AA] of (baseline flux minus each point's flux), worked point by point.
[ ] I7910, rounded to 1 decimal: -0.2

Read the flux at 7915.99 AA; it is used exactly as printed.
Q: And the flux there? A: 27.1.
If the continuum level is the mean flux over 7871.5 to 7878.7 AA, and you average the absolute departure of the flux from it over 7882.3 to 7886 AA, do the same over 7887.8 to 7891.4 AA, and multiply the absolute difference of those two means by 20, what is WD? 2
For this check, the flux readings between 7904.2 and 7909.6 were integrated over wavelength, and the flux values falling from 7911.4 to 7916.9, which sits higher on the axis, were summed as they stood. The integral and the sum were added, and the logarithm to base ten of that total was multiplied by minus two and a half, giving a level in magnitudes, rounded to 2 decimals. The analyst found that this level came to -5.86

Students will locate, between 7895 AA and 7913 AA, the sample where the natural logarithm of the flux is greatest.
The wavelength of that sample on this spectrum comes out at 7912.34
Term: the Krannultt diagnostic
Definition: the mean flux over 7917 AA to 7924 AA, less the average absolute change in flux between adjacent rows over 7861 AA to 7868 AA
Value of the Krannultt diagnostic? 24.2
